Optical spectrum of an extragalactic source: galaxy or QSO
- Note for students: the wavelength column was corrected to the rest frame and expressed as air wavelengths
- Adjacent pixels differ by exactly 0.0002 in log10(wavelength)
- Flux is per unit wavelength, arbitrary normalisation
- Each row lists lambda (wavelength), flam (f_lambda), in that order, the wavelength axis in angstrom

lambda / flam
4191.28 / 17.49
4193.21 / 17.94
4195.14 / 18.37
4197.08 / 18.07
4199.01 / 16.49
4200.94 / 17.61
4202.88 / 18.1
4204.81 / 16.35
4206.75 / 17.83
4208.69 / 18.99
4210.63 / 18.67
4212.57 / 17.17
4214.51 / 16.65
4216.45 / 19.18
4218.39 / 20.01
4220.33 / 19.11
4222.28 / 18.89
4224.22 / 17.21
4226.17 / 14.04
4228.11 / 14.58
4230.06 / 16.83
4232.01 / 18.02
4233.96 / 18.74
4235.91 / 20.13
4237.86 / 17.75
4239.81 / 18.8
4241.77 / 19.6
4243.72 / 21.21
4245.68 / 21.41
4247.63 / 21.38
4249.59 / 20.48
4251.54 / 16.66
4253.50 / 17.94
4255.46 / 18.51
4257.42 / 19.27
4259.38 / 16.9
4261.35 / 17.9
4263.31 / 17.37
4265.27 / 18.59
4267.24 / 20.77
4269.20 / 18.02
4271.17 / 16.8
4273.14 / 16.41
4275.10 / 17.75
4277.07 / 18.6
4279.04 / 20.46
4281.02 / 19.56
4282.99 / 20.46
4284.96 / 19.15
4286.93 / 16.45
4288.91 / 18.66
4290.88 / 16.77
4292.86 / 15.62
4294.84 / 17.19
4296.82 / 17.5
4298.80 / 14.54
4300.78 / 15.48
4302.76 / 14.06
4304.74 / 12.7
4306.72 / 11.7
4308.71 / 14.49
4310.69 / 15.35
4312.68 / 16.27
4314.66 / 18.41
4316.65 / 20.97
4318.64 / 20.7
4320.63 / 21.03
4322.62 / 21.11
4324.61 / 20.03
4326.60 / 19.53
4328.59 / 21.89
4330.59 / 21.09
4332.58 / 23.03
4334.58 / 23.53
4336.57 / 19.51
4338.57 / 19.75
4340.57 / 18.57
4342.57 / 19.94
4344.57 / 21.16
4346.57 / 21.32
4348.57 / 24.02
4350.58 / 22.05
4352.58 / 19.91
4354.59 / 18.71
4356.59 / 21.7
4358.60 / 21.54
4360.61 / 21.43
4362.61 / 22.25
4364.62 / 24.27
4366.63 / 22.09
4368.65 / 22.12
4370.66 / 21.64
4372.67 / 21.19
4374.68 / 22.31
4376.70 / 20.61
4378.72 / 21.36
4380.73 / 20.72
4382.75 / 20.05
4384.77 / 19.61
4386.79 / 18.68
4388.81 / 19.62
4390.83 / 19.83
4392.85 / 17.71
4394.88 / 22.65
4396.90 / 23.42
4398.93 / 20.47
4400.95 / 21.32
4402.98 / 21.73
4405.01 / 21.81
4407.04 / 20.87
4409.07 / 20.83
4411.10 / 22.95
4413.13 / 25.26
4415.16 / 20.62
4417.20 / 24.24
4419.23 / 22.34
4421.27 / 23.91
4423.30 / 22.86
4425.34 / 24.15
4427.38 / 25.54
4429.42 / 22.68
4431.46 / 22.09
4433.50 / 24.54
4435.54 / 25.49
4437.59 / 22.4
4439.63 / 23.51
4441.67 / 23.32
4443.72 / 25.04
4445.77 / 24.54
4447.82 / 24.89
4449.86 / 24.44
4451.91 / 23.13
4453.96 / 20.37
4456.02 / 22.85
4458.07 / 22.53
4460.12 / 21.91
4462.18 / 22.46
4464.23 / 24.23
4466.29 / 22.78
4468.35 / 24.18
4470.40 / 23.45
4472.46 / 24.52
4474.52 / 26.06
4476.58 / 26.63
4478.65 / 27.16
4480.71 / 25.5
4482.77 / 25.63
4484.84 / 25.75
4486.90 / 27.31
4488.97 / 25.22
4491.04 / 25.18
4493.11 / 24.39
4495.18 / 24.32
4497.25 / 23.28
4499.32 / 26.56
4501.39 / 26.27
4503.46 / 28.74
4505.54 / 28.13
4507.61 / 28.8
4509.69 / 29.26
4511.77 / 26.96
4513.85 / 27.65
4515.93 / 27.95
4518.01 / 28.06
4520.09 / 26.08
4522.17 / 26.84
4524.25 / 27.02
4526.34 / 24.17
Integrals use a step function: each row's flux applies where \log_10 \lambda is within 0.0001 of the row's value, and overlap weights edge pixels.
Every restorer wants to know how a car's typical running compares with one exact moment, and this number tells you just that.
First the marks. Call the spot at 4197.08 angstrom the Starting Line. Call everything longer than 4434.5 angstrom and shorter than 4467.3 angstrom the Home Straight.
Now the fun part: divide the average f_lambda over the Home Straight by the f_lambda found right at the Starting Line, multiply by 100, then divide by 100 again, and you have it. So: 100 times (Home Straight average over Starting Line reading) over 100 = 1.29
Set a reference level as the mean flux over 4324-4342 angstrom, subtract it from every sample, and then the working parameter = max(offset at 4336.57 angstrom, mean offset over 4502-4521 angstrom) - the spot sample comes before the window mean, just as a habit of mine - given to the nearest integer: 7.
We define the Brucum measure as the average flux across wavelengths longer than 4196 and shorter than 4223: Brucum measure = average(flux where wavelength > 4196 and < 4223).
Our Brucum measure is 18.1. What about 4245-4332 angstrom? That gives 18.1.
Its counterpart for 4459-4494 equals 24.8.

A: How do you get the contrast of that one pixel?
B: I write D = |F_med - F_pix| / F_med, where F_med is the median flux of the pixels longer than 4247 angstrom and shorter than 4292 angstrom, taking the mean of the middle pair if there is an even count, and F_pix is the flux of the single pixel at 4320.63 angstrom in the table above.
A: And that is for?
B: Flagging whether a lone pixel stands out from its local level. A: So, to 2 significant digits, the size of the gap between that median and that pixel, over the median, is 0.14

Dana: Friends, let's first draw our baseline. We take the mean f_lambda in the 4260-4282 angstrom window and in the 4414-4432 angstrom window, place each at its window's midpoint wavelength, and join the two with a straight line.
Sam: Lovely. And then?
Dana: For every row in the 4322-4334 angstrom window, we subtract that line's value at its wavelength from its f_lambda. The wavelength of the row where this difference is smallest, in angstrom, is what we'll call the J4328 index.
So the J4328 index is 4326.60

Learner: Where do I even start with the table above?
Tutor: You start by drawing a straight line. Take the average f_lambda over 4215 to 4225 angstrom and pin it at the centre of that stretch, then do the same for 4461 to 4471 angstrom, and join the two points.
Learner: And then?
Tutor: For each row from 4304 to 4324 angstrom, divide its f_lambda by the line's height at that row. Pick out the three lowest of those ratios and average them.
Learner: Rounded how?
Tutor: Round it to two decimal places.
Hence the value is 0.63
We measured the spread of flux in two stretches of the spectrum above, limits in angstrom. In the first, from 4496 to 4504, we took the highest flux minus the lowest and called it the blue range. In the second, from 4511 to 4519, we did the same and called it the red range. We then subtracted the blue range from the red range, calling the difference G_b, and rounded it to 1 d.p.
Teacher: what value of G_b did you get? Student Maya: -4.4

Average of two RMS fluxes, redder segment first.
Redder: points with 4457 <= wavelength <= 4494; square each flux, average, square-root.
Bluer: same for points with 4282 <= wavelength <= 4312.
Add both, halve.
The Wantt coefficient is 20.5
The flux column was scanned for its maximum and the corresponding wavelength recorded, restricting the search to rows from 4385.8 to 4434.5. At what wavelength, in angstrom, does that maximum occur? 4427.38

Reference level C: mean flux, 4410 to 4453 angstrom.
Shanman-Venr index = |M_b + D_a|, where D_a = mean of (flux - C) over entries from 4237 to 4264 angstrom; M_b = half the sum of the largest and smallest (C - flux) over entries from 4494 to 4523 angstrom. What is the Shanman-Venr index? 7.3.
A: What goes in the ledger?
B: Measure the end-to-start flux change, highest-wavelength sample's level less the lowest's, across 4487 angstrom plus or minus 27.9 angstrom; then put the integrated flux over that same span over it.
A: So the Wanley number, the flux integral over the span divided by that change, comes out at 249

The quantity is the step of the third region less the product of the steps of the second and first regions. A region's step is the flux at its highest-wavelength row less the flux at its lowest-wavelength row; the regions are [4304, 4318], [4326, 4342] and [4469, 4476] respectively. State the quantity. 11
